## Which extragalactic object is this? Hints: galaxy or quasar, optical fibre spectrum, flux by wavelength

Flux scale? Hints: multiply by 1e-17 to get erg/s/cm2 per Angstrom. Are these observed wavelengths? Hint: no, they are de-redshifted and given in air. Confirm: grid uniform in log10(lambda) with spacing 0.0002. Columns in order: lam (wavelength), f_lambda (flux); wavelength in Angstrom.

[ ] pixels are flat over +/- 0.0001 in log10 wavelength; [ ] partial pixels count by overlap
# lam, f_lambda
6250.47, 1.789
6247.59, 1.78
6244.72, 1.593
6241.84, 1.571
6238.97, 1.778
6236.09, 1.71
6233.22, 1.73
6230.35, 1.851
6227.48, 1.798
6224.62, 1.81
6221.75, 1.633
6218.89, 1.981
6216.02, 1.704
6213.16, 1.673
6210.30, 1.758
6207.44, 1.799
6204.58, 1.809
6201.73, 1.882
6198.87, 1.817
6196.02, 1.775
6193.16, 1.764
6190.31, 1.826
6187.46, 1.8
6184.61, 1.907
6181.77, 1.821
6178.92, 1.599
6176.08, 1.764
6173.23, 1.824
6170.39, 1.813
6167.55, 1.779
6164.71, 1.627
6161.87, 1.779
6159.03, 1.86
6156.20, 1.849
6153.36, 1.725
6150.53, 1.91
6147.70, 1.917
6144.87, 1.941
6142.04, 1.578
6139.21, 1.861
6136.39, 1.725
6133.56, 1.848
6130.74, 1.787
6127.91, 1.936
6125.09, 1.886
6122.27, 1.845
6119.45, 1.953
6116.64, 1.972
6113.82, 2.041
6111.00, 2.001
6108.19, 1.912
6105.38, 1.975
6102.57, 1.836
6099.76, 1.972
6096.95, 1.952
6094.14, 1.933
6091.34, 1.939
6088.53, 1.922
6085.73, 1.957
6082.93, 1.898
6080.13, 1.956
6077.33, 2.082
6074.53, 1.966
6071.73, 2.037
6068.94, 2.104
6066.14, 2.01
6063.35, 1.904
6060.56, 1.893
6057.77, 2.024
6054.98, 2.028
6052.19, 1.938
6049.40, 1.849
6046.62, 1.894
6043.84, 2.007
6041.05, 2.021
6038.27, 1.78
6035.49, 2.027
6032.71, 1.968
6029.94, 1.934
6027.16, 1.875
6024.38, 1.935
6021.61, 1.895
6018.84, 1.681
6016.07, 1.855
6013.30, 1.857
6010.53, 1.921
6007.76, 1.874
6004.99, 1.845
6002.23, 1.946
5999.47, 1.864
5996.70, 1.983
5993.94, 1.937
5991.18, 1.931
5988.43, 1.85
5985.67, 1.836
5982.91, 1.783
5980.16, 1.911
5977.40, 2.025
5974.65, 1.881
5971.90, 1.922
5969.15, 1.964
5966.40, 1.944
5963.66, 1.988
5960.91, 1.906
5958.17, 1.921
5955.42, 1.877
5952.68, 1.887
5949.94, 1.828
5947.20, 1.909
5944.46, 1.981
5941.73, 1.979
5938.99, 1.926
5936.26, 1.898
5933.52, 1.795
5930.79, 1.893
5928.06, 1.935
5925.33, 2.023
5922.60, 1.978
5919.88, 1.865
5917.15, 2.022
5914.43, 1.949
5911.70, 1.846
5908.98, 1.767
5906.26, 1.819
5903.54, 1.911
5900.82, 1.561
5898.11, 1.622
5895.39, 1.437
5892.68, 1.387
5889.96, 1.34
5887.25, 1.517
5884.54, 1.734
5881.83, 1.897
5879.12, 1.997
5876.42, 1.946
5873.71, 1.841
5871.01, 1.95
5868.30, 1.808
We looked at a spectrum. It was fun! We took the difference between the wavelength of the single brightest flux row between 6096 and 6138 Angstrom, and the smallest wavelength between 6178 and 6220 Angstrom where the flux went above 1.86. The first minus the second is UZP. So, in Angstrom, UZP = -70.8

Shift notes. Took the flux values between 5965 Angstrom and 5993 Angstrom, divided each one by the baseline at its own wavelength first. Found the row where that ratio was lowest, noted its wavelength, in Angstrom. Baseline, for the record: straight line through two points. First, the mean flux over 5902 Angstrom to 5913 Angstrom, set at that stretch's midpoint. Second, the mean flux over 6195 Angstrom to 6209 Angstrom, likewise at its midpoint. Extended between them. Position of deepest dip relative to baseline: 5982.91 Angstrom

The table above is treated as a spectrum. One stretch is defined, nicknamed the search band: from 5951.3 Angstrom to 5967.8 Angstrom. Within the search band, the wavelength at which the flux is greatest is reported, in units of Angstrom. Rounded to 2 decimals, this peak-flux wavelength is 5963.66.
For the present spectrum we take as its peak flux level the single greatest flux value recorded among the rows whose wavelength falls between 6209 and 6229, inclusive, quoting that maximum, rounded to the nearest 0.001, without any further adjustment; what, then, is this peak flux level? 1.981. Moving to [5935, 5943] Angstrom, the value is 1.979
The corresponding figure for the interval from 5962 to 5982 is 2.025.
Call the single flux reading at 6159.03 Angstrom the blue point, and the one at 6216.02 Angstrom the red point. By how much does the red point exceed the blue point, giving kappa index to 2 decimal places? -0.16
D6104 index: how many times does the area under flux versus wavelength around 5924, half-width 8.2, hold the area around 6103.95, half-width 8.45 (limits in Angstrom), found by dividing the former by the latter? 0.98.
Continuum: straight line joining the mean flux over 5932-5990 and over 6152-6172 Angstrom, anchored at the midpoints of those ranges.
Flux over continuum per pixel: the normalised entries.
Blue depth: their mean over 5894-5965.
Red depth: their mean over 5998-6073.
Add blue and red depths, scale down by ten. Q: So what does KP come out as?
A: 0.201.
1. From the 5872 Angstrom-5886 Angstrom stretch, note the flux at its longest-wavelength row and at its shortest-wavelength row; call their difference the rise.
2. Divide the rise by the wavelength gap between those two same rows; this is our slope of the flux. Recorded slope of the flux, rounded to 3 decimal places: -0.010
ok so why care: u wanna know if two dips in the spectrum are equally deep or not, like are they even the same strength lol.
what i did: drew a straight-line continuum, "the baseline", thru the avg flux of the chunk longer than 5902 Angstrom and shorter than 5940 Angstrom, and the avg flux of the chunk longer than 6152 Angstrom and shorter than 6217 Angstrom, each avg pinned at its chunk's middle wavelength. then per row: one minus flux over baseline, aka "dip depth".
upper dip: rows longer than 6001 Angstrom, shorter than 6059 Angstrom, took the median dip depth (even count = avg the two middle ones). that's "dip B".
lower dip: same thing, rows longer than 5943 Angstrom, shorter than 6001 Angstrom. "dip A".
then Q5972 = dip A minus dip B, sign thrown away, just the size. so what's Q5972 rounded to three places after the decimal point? 0.013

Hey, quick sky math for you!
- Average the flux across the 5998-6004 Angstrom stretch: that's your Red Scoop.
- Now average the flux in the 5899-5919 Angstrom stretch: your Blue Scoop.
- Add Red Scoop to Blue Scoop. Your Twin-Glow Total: 3.74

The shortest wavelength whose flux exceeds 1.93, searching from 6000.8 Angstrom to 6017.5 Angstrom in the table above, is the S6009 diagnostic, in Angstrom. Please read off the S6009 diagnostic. 6002.23 Angstrom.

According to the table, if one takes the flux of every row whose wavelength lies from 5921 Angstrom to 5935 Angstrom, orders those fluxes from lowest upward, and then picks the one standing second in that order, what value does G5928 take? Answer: 1.893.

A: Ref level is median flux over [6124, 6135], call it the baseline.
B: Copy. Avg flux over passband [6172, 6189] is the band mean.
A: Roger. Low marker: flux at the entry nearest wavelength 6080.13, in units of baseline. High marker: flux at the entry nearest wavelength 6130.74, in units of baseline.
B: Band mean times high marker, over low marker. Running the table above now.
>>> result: 1.63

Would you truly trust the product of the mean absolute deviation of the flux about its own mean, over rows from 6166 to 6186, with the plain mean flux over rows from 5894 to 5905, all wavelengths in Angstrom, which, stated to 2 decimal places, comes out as 0.10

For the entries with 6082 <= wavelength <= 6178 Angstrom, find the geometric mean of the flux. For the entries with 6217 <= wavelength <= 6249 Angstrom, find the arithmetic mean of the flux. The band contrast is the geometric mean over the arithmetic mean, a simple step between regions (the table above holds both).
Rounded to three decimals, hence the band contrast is 1.067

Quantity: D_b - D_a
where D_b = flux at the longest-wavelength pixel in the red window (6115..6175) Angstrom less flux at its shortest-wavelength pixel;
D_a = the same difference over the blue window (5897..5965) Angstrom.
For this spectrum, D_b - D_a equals -0.51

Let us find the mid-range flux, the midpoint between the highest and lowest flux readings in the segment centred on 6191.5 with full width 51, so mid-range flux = 1.75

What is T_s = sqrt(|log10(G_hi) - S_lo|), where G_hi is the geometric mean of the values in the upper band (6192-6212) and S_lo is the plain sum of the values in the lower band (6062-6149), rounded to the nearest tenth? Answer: 7.7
